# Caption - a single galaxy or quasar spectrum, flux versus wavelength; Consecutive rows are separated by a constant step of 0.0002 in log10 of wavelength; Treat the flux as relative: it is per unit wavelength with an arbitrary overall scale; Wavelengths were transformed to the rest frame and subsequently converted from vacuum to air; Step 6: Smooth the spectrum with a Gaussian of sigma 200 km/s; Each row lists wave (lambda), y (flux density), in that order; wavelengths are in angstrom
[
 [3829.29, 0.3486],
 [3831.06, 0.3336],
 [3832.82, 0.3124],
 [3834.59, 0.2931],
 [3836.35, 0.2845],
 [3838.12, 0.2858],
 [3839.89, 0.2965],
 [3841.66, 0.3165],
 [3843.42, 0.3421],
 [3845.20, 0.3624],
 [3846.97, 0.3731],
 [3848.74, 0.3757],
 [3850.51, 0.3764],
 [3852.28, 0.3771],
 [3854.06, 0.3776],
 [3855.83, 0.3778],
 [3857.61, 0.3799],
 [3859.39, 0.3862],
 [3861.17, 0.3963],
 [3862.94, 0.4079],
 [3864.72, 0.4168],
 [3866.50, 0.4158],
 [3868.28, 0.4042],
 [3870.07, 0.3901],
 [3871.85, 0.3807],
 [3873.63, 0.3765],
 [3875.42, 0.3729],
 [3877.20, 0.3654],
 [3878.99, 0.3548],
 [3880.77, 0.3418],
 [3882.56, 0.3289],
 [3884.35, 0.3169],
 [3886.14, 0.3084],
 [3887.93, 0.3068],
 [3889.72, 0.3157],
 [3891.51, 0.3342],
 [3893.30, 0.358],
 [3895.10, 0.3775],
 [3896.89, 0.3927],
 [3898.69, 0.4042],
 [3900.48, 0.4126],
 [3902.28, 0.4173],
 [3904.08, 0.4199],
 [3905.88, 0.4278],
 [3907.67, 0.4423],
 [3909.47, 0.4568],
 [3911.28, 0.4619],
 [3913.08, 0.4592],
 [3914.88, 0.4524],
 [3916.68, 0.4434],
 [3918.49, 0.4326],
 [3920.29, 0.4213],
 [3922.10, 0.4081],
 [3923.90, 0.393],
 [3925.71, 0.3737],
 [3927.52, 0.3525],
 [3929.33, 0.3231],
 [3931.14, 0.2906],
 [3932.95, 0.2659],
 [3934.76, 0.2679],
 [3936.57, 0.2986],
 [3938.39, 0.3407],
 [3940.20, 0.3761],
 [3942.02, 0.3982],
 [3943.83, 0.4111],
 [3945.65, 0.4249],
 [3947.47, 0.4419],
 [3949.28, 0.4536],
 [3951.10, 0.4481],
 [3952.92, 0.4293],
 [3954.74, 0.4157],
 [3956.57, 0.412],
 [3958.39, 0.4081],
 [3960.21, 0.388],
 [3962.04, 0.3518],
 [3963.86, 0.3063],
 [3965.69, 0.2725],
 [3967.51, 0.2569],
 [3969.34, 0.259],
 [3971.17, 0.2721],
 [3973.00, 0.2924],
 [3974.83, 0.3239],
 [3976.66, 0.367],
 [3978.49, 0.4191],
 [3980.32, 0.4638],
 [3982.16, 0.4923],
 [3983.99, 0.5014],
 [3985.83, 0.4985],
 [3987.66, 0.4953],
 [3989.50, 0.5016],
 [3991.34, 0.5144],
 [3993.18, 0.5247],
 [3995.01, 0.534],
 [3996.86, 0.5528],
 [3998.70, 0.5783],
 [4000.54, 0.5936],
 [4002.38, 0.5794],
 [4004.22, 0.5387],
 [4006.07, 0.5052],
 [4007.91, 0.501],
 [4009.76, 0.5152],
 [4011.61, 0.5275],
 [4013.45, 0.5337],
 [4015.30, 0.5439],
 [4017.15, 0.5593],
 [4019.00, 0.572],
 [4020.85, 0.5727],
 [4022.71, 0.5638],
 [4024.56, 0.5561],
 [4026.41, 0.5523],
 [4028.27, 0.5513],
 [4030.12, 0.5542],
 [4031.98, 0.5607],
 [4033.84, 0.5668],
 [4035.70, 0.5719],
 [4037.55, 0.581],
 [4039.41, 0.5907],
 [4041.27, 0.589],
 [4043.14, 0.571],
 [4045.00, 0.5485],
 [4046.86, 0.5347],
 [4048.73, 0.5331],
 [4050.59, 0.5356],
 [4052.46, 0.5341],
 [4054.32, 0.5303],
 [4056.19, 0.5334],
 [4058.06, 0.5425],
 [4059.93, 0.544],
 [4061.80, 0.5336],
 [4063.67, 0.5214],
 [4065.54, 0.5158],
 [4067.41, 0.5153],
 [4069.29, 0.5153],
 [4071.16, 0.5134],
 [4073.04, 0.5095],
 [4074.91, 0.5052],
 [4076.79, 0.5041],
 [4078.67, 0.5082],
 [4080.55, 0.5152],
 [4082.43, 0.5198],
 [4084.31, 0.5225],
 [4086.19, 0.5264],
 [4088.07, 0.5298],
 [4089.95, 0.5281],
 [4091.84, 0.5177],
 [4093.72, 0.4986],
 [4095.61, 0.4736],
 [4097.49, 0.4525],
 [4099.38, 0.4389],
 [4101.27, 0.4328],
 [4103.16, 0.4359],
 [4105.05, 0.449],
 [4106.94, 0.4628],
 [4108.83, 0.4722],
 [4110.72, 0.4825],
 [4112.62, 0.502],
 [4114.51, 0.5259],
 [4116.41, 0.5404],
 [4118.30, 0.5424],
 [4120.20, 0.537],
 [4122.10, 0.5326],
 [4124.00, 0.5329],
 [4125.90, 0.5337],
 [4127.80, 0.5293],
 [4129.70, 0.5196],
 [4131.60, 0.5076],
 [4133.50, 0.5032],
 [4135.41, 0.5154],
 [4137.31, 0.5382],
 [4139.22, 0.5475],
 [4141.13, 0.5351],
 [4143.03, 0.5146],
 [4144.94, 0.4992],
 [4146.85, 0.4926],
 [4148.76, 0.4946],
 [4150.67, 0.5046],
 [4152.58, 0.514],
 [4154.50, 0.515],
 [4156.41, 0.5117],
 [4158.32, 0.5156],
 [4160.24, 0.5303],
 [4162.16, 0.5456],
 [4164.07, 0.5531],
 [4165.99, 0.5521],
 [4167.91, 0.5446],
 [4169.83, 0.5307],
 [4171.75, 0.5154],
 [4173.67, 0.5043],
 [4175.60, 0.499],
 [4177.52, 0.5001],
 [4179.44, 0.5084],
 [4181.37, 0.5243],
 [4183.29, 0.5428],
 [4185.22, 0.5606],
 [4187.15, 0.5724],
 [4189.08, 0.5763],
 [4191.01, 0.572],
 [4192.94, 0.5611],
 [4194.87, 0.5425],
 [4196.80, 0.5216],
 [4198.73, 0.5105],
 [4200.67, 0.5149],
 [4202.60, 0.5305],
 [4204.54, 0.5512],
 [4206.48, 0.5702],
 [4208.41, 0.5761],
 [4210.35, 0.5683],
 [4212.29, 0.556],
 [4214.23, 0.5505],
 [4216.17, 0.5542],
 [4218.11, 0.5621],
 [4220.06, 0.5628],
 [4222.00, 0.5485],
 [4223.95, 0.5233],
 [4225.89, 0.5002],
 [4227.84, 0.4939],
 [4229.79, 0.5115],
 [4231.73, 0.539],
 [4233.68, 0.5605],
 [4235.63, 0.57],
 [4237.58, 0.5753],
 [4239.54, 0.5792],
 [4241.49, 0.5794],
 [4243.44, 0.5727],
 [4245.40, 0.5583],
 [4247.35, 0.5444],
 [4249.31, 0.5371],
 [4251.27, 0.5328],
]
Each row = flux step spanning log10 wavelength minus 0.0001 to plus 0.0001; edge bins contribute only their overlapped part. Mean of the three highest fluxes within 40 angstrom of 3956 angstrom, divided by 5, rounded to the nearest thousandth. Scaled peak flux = 0.105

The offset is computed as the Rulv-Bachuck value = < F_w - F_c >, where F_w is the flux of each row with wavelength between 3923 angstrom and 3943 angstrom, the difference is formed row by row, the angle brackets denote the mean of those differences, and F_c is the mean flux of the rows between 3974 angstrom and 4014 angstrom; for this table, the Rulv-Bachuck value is -0.17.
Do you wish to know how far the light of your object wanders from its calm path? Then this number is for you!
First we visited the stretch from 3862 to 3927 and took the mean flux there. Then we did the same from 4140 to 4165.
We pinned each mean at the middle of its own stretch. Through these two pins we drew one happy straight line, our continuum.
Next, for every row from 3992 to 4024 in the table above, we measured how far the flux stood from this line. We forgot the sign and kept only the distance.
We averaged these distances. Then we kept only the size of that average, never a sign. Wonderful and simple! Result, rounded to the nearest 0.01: 0.10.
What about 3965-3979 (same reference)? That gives 0.12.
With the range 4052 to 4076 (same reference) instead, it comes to 0.05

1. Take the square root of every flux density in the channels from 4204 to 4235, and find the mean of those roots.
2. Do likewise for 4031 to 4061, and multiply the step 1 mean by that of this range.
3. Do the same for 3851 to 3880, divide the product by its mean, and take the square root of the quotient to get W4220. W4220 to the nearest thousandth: 0.941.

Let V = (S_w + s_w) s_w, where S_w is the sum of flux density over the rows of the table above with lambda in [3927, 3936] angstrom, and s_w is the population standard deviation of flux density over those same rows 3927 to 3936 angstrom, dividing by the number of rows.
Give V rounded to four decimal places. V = 0.0512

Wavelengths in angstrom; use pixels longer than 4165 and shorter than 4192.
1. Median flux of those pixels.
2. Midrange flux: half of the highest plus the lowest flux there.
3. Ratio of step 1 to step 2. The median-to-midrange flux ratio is 0.998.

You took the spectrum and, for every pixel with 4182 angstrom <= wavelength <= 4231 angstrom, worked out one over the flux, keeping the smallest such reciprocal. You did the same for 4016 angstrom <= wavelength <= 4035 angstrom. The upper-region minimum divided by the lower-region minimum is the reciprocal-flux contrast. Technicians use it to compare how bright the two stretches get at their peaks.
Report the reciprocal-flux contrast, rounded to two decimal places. 0.99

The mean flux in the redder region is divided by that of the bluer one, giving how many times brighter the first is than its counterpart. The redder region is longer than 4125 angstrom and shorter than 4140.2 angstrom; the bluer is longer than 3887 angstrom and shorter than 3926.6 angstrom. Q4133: 1.29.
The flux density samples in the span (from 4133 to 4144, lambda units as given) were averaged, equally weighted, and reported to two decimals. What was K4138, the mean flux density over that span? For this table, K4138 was 0.53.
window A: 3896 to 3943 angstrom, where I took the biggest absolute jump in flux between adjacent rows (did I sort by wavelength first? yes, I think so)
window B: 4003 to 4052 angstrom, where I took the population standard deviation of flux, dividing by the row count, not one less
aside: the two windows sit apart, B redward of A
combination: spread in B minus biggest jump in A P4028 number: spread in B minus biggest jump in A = -0.019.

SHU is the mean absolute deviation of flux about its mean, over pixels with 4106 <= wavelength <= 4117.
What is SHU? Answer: 0.025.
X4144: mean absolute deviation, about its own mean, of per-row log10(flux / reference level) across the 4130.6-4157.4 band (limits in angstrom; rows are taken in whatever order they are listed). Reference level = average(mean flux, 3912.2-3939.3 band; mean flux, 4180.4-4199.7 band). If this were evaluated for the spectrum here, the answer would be 0.010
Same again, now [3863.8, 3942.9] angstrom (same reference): 0.051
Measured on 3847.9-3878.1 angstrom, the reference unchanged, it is 0.014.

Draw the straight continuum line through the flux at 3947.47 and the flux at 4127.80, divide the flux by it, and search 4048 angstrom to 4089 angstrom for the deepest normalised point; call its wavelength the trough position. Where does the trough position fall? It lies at 4076.79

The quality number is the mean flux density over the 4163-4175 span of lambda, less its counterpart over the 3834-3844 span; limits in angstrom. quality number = 0.23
